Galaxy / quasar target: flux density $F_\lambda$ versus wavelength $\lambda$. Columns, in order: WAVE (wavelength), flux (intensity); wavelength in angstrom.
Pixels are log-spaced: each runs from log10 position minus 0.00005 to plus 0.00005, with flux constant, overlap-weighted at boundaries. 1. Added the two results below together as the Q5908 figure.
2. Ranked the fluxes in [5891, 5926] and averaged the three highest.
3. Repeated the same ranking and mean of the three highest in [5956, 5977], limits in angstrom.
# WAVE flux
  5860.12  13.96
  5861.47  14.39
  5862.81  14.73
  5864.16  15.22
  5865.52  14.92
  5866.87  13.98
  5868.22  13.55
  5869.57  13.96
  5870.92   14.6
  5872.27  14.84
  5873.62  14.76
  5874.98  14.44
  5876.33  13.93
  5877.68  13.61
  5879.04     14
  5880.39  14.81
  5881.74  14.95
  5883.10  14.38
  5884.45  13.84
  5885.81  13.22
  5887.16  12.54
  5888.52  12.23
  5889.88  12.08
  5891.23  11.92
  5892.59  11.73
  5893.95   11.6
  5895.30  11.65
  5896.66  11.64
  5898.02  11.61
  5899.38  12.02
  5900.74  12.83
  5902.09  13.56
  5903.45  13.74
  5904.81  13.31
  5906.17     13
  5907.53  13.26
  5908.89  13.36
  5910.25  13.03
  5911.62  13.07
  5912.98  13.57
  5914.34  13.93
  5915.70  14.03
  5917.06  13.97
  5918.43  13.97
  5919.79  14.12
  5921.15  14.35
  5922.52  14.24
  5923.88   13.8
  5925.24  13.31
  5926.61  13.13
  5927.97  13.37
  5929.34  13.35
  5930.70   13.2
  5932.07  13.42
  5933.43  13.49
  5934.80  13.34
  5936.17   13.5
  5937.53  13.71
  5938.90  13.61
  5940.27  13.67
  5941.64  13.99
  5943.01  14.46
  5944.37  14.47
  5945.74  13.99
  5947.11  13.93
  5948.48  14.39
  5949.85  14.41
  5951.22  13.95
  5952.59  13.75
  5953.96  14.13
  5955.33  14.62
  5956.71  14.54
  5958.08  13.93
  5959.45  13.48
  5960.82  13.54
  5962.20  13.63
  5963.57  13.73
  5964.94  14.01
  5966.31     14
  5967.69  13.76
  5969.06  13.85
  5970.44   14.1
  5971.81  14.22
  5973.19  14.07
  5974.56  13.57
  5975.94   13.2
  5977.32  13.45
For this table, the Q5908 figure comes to 28.5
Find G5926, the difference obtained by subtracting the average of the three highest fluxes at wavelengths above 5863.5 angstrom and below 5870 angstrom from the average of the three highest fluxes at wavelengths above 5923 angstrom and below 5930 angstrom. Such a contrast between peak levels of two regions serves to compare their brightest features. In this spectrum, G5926 -1.2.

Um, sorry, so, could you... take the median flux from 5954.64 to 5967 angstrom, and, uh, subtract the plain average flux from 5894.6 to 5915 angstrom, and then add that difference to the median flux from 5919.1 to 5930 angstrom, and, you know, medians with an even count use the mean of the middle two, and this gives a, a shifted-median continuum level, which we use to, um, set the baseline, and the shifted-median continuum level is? 14.6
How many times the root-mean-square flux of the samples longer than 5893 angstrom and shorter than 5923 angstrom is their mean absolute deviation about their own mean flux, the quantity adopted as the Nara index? 0.06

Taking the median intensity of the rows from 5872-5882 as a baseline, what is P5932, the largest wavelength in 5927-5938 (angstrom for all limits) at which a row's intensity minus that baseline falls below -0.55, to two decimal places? 5937.53 angstrom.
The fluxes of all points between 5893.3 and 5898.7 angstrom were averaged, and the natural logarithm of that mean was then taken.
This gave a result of 2.45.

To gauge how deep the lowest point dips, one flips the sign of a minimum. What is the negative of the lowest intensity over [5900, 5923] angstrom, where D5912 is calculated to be -12.8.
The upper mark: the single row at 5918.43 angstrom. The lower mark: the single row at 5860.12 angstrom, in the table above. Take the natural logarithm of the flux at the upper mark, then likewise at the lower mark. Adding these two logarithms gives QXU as 5.27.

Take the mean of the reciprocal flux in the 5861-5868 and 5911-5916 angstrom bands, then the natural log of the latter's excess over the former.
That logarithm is -5.3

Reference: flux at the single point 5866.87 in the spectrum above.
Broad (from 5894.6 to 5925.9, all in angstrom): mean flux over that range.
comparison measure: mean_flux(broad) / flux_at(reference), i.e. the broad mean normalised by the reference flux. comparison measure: 0.95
